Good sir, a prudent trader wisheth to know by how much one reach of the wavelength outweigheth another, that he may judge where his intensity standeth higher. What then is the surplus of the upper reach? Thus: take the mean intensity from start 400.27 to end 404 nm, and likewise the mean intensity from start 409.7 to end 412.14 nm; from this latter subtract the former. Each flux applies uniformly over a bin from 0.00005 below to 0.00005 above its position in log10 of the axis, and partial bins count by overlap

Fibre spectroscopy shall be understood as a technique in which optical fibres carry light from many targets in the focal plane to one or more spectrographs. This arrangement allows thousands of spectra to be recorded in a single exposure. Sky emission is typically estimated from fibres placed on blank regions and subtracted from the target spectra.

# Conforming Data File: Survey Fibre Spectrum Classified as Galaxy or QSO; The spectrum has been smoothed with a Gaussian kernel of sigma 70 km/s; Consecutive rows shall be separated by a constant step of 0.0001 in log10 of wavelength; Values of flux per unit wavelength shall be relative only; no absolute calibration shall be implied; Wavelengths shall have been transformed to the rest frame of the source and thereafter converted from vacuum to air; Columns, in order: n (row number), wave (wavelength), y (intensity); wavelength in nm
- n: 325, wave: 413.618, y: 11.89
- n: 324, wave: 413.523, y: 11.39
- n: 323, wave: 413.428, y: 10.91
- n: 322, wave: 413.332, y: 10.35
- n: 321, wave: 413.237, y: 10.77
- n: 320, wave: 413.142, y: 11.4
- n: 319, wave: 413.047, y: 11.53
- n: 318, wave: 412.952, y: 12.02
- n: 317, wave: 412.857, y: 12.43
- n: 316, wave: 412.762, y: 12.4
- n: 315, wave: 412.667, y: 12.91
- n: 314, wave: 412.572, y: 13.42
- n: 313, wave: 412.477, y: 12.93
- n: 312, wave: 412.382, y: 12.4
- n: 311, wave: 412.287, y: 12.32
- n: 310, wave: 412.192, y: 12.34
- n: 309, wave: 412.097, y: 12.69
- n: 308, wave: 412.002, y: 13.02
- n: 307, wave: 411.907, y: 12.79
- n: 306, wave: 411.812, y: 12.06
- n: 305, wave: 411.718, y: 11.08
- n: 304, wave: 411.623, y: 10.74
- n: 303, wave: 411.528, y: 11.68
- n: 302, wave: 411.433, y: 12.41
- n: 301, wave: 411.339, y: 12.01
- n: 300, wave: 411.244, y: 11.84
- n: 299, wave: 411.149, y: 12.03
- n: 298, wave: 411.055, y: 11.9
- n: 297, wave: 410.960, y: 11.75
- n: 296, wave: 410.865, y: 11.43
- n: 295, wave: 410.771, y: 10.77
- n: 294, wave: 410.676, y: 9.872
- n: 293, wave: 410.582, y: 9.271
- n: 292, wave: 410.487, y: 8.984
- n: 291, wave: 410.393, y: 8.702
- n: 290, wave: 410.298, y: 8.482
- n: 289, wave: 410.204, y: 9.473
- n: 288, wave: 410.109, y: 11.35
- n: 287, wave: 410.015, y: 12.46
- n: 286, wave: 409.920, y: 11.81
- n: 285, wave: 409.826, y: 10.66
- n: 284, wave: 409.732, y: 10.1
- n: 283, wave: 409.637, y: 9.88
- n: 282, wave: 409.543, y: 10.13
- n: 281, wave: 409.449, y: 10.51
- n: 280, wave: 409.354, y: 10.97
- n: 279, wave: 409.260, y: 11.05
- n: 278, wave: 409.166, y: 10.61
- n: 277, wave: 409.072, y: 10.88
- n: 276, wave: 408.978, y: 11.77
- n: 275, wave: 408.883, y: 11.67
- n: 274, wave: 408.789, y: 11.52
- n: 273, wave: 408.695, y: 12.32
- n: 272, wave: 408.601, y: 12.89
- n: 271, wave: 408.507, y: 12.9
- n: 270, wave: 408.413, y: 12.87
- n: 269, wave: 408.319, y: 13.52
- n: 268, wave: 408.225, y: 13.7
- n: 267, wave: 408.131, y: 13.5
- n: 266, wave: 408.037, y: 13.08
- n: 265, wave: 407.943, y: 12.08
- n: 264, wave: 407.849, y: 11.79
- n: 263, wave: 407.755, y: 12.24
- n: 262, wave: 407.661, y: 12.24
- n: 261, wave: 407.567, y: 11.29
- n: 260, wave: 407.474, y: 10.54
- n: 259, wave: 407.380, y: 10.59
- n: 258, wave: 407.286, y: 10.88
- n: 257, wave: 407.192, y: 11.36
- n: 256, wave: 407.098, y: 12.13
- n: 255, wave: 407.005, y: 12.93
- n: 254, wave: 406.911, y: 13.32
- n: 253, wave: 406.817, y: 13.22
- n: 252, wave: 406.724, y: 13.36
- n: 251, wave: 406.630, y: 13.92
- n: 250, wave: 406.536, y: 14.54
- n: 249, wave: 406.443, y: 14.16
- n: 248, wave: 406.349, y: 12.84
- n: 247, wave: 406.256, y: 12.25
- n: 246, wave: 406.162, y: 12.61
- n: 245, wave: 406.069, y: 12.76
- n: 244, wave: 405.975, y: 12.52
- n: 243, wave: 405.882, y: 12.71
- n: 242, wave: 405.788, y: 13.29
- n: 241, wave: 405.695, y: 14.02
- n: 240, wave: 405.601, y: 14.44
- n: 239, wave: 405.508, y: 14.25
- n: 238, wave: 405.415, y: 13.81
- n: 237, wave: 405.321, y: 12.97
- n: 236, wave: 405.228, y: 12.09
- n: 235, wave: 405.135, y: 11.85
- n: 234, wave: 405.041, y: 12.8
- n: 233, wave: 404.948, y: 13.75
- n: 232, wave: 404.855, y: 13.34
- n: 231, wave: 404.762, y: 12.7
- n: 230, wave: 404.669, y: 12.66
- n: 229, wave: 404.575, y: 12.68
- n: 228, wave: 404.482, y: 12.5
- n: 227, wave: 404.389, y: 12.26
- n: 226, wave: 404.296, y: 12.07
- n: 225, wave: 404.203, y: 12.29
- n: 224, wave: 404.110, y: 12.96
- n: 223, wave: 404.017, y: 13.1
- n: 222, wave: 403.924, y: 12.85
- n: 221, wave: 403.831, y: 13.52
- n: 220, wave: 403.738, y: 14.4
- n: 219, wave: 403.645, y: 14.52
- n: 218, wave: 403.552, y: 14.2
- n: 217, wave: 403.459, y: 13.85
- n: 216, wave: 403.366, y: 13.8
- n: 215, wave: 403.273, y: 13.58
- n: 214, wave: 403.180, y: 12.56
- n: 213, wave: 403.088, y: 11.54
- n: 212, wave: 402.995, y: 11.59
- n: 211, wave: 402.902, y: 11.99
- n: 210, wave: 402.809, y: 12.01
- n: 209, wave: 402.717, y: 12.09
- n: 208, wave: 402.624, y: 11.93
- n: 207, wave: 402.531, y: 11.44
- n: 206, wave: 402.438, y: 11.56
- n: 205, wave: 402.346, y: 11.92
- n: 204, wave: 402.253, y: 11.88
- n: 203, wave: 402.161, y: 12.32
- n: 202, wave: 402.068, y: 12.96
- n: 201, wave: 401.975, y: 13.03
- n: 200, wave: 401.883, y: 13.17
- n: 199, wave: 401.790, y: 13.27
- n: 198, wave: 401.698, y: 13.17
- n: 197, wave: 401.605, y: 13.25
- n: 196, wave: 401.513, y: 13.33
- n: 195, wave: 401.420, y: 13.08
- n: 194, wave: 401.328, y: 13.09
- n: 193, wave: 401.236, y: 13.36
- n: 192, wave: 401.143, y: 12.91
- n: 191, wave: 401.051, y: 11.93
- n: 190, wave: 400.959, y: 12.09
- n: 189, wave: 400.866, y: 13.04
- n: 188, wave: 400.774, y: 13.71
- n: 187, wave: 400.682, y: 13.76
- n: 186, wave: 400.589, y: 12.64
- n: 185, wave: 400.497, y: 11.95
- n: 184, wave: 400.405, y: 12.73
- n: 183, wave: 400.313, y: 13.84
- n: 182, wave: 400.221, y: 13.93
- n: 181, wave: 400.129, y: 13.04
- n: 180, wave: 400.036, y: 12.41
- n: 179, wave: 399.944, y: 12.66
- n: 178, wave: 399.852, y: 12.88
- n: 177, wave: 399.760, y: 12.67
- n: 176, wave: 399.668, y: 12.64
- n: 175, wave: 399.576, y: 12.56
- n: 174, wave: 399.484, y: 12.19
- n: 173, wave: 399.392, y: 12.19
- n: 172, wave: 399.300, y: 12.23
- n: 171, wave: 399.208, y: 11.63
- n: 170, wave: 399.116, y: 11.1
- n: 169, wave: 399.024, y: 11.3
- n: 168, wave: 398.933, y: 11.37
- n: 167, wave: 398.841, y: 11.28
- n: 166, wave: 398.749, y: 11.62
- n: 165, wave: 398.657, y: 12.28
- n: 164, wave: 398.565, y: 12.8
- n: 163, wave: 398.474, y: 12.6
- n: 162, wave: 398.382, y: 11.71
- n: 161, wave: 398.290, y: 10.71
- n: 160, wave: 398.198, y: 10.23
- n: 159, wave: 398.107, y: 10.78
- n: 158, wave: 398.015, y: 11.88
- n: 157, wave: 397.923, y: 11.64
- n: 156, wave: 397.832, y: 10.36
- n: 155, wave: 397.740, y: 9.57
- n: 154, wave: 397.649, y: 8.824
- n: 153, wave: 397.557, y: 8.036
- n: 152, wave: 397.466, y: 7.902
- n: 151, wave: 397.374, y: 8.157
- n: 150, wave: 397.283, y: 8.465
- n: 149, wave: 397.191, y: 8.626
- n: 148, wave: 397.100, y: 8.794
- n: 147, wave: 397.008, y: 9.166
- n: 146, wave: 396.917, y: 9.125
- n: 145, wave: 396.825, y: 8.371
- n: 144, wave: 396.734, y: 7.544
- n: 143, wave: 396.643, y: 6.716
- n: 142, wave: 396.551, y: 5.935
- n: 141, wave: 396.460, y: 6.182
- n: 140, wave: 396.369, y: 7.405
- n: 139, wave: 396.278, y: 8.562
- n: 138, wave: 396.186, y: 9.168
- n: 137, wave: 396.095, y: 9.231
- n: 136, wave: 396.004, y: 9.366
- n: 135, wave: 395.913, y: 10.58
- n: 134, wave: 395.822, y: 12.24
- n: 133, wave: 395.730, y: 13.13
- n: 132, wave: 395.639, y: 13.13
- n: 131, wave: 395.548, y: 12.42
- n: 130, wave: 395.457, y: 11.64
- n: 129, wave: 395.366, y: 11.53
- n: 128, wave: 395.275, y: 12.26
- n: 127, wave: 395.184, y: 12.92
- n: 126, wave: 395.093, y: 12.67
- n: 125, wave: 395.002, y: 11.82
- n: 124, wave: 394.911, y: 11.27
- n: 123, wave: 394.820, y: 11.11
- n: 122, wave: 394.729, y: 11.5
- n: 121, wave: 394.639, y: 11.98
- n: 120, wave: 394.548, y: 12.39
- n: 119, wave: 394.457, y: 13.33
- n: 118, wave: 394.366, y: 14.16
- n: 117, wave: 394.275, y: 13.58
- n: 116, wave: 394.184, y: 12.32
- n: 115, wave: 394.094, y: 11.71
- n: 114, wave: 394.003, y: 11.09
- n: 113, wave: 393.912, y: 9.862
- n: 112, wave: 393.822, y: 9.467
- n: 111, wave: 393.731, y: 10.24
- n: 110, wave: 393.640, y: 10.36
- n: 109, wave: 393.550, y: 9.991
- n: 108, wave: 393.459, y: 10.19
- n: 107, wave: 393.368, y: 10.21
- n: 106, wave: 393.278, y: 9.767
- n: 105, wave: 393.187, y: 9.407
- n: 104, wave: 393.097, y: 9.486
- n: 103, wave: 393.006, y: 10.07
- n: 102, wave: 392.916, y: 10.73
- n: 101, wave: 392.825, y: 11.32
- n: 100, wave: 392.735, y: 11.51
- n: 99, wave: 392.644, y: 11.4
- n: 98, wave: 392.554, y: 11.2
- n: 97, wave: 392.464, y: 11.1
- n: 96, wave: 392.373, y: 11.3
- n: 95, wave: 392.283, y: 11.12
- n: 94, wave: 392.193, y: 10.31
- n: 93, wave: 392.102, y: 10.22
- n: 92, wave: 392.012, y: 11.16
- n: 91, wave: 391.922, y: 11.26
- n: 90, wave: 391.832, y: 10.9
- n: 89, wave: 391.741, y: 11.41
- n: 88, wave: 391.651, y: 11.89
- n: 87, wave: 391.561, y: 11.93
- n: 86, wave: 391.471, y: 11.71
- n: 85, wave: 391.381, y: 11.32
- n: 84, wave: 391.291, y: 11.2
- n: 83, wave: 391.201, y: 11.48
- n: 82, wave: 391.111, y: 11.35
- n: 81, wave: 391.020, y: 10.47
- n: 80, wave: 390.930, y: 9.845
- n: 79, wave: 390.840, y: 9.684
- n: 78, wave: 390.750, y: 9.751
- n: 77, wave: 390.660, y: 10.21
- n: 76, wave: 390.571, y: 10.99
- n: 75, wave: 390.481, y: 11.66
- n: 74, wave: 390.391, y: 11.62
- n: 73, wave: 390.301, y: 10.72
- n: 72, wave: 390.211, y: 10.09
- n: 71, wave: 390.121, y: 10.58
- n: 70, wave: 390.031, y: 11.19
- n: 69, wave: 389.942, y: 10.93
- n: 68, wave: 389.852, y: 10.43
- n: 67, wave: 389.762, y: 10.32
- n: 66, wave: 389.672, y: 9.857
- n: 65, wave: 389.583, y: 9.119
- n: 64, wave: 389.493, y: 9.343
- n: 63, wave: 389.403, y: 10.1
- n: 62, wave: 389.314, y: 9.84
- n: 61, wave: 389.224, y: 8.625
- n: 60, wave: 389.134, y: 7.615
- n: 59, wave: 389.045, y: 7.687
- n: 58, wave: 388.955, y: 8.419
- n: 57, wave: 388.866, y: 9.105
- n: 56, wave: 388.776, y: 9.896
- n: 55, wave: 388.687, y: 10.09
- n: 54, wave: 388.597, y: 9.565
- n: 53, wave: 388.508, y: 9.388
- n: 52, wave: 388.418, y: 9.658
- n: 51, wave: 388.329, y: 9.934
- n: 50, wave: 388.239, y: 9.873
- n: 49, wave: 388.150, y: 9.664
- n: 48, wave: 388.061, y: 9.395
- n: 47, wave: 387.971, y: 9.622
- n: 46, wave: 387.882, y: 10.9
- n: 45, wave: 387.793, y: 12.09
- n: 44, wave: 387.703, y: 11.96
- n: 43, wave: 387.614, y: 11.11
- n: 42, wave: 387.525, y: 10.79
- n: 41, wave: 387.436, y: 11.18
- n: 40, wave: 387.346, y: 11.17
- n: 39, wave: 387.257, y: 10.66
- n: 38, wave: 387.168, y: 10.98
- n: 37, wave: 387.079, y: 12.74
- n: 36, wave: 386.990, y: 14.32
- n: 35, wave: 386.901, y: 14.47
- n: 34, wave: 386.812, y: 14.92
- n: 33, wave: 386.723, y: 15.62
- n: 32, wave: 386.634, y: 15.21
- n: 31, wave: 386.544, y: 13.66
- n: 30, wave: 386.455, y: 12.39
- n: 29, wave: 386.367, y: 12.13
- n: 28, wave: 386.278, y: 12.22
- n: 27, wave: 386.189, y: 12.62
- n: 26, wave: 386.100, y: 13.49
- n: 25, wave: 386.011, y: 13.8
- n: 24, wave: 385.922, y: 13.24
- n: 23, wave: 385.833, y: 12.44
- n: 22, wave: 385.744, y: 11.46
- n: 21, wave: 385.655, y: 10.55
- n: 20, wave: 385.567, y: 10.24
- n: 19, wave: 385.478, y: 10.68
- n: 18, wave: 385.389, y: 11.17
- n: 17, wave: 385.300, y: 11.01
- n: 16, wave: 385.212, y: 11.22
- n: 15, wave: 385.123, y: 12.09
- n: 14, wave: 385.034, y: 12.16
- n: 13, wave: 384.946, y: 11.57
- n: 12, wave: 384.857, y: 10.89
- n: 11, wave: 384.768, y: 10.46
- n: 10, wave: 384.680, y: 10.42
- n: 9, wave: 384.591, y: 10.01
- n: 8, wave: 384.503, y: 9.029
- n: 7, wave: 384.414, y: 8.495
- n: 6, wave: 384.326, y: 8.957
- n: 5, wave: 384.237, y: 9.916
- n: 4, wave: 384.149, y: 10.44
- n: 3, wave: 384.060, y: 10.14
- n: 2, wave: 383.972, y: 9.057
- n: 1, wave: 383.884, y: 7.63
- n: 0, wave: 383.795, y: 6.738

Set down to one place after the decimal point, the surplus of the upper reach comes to -1.7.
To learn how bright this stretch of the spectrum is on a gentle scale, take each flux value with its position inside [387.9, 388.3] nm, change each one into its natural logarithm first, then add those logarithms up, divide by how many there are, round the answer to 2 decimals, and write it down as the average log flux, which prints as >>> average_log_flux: 2.27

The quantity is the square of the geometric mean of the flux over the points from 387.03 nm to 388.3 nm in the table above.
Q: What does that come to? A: 117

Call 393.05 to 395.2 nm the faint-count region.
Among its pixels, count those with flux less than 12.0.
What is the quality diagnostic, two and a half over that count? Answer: 0.15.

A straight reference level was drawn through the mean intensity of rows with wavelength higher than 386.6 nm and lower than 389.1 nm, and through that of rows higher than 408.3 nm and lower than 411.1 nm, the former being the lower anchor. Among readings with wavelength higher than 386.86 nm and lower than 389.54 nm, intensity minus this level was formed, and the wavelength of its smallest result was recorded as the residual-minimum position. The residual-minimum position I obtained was 389.134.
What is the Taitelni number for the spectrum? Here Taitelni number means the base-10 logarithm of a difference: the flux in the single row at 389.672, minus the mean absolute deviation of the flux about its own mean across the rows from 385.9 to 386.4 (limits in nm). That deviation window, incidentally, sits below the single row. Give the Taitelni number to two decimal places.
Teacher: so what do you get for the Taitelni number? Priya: 0.97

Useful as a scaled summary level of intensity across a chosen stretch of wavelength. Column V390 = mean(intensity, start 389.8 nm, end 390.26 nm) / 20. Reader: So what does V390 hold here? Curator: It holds 0.53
